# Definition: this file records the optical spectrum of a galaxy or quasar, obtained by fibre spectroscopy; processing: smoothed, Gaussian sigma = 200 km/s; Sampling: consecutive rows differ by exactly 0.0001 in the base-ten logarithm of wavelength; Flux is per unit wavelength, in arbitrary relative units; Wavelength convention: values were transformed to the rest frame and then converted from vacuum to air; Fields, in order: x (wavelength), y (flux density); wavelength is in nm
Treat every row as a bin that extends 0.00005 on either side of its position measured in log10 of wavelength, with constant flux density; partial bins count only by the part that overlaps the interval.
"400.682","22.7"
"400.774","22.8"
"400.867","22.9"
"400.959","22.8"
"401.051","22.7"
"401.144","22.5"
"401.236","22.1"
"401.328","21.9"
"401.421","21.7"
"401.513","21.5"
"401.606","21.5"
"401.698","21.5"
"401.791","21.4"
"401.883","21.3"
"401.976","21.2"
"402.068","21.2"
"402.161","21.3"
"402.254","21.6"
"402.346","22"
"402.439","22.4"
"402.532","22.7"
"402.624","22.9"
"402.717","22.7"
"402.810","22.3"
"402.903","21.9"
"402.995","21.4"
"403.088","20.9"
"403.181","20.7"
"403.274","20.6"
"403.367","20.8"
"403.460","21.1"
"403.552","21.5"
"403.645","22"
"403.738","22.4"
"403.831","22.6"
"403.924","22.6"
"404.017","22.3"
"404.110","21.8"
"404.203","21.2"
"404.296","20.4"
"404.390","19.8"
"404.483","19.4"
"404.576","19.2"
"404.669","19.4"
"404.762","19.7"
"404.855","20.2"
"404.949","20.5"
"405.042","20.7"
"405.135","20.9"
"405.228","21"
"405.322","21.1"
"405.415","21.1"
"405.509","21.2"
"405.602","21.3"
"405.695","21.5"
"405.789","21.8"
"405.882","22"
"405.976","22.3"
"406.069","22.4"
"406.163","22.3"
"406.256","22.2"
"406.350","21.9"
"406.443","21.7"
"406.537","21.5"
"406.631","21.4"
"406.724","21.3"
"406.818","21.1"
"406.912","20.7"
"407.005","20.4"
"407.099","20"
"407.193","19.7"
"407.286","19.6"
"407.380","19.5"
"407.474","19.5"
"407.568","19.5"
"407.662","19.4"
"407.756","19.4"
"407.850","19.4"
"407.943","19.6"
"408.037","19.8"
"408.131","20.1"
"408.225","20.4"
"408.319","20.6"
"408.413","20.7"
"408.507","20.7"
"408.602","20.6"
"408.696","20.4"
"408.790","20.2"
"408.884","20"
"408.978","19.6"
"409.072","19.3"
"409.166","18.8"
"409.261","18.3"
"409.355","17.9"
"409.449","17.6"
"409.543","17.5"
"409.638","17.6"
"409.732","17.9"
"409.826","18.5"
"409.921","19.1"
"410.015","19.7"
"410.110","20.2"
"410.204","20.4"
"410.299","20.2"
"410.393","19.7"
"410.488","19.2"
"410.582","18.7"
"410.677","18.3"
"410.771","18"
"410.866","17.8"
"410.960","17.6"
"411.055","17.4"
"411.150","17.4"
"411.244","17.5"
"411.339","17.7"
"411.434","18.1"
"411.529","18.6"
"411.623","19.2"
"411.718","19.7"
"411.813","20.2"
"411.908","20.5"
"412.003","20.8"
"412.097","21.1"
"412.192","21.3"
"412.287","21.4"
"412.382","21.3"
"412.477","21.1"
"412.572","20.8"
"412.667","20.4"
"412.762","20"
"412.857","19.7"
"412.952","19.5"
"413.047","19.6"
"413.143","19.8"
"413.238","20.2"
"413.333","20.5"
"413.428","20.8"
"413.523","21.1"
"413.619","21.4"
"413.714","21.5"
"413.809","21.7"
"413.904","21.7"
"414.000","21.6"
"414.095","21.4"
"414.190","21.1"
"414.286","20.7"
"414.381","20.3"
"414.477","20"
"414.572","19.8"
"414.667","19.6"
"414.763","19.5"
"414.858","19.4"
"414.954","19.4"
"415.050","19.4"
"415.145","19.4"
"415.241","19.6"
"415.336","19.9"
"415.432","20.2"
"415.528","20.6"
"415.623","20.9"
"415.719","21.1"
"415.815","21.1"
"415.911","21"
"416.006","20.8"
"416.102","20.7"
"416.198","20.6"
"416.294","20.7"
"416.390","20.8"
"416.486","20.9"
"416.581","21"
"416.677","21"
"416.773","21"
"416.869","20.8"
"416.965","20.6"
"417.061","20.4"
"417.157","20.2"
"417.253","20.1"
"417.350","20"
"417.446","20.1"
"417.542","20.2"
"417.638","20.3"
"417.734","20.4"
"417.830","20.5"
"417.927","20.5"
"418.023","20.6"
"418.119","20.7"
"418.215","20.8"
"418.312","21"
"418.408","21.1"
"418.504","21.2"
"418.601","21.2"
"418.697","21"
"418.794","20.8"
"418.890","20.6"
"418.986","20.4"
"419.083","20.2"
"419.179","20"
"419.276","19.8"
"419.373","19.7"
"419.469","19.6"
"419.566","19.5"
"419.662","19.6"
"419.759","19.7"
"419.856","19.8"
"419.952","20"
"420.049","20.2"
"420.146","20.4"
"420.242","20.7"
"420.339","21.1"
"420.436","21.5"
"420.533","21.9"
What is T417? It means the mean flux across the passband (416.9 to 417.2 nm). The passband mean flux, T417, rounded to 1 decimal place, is 20.4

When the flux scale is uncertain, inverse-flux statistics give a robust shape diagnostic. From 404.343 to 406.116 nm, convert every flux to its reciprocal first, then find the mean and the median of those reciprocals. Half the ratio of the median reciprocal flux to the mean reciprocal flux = 0.4946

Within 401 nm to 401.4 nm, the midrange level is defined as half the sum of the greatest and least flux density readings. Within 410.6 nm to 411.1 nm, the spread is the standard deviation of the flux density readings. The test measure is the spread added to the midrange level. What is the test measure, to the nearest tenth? 22.6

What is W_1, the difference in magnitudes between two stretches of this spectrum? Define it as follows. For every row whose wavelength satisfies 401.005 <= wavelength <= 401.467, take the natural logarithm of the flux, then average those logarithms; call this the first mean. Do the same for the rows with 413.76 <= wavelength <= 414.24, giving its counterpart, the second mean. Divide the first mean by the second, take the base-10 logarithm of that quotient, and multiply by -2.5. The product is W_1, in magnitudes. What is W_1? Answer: -0.011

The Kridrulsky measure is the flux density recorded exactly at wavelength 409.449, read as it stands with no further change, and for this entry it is 17.6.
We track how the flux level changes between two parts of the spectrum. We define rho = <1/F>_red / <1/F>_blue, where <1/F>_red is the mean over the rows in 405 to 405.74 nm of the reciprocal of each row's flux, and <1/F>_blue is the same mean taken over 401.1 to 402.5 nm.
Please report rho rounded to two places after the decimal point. 1.03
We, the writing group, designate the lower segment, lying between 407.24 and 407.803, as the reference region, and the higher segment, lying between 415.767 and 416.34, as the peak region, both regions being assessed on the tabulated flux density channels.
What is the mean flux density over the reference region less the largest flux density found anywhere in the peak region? -1.6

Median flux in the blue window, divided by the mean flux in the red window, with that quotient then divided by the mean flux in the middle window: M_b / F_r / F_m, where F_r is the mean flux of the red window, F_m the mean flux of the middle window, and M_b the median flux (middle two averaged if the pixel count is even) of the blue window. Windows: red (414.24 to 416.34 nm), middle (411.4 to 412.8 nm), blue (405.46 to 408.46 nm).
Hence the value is 0.0504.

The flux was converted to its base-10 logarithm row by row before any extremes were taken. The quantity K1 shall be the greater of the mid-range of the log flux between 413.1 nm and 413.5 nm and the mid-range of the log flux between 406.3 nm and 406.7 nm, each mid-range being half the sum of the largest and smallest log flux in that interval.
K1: 1.34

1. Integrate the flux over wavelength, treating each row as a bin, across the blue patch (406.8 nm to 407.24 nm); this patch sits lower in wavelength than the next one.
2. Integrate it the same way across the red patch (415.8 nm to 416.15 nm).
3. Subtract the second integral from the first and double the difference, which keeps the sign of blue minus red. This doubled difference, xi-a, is 3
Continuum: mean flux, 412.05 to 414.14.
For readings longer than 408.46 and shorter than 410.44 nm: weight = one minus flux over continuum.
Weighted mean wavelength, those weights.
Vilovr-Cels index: 409.52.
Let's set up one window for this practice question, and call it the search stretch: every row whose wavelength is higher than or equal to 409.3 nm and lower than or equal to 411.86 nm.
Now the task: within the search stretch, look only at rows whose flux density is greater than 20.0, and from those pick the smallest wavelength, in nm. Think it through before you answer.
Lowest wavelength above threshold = 410.110 nm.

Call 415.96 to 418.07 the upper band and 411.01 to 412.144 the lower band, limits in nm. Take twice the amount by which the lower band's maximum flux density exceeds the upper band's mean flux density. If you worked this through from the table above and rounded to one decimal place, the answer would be 1.1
